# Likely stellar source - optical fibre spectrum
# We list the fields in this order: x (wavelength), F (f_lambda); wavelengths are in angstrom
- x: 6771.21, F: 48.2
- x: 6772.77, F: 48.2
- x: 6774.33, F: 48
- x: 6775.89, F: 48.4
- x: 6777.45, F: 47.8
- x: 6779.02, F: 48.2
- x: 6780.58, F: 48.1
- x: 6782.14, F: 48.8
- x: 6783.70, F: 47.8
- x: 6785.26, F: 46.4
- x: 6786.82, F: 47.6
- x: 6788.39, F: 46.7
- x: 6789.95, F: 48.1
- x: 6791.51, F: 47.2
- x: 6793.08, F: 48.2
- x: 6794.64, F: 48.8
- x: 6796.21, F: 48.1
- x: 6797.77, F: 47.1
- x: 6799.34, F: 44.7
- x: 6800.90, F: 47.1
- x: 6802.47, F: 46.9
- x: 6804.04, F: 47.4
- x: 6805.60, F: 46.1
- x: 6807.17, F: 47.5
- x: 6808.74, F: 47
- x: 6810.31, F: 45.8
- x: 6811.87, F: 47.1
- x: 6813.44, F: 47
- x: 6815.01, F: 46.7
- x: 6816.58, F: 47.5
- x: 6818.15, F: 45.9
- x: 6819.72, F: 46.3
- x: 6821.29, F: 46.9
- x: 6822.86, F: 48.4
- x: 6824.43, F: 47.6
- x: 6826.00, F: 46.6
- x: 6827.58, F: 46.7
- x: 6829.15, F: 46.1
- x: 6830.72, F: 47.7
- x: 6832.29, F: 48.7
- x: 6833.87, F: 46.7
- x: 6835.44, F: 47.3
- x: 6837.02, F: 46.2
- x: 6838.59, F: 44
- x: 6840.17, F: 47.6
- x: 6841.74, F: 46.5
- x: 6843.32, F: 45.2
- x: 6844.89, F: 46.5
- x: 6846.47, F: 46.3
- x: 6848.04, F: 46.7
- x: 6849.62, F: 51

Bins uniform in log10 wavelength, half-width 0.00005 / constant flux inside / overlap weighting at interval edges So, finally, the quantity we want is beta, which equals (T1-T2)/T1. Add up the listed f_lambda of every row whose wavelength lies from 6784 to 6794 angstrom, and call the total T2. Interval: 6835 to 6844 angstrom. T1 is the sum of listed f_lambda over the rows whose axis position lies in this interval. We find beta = -0.03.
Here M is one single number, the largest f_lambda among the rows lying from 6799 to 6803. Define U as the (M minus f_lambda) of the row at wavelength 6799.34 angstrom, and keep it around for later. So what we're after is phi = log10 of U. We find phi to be 0.38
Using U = 2.4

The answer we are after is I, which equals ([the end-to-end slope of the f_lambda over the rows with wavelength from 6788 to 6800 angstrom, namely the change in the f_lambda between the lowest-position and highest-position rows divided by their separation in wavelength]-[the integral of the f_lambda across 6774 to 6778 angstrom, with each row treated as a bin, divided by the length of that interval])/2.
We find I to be -24.1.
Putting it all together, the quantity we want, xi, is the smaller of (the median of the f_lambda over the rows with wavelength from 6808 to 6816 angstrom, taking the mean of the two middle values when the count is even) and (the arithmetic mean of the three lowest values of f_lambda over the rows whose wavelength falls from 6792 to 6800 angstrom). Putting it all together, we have 46.6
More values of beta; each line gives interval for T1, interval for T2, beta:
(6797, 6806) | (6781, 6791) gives -0.02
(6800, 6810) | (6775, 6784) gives -0.03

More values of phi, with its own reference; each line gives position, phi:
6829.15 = 0.00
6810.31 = 0.11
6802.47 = -0.70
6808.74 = -1.00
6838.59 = 0.49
